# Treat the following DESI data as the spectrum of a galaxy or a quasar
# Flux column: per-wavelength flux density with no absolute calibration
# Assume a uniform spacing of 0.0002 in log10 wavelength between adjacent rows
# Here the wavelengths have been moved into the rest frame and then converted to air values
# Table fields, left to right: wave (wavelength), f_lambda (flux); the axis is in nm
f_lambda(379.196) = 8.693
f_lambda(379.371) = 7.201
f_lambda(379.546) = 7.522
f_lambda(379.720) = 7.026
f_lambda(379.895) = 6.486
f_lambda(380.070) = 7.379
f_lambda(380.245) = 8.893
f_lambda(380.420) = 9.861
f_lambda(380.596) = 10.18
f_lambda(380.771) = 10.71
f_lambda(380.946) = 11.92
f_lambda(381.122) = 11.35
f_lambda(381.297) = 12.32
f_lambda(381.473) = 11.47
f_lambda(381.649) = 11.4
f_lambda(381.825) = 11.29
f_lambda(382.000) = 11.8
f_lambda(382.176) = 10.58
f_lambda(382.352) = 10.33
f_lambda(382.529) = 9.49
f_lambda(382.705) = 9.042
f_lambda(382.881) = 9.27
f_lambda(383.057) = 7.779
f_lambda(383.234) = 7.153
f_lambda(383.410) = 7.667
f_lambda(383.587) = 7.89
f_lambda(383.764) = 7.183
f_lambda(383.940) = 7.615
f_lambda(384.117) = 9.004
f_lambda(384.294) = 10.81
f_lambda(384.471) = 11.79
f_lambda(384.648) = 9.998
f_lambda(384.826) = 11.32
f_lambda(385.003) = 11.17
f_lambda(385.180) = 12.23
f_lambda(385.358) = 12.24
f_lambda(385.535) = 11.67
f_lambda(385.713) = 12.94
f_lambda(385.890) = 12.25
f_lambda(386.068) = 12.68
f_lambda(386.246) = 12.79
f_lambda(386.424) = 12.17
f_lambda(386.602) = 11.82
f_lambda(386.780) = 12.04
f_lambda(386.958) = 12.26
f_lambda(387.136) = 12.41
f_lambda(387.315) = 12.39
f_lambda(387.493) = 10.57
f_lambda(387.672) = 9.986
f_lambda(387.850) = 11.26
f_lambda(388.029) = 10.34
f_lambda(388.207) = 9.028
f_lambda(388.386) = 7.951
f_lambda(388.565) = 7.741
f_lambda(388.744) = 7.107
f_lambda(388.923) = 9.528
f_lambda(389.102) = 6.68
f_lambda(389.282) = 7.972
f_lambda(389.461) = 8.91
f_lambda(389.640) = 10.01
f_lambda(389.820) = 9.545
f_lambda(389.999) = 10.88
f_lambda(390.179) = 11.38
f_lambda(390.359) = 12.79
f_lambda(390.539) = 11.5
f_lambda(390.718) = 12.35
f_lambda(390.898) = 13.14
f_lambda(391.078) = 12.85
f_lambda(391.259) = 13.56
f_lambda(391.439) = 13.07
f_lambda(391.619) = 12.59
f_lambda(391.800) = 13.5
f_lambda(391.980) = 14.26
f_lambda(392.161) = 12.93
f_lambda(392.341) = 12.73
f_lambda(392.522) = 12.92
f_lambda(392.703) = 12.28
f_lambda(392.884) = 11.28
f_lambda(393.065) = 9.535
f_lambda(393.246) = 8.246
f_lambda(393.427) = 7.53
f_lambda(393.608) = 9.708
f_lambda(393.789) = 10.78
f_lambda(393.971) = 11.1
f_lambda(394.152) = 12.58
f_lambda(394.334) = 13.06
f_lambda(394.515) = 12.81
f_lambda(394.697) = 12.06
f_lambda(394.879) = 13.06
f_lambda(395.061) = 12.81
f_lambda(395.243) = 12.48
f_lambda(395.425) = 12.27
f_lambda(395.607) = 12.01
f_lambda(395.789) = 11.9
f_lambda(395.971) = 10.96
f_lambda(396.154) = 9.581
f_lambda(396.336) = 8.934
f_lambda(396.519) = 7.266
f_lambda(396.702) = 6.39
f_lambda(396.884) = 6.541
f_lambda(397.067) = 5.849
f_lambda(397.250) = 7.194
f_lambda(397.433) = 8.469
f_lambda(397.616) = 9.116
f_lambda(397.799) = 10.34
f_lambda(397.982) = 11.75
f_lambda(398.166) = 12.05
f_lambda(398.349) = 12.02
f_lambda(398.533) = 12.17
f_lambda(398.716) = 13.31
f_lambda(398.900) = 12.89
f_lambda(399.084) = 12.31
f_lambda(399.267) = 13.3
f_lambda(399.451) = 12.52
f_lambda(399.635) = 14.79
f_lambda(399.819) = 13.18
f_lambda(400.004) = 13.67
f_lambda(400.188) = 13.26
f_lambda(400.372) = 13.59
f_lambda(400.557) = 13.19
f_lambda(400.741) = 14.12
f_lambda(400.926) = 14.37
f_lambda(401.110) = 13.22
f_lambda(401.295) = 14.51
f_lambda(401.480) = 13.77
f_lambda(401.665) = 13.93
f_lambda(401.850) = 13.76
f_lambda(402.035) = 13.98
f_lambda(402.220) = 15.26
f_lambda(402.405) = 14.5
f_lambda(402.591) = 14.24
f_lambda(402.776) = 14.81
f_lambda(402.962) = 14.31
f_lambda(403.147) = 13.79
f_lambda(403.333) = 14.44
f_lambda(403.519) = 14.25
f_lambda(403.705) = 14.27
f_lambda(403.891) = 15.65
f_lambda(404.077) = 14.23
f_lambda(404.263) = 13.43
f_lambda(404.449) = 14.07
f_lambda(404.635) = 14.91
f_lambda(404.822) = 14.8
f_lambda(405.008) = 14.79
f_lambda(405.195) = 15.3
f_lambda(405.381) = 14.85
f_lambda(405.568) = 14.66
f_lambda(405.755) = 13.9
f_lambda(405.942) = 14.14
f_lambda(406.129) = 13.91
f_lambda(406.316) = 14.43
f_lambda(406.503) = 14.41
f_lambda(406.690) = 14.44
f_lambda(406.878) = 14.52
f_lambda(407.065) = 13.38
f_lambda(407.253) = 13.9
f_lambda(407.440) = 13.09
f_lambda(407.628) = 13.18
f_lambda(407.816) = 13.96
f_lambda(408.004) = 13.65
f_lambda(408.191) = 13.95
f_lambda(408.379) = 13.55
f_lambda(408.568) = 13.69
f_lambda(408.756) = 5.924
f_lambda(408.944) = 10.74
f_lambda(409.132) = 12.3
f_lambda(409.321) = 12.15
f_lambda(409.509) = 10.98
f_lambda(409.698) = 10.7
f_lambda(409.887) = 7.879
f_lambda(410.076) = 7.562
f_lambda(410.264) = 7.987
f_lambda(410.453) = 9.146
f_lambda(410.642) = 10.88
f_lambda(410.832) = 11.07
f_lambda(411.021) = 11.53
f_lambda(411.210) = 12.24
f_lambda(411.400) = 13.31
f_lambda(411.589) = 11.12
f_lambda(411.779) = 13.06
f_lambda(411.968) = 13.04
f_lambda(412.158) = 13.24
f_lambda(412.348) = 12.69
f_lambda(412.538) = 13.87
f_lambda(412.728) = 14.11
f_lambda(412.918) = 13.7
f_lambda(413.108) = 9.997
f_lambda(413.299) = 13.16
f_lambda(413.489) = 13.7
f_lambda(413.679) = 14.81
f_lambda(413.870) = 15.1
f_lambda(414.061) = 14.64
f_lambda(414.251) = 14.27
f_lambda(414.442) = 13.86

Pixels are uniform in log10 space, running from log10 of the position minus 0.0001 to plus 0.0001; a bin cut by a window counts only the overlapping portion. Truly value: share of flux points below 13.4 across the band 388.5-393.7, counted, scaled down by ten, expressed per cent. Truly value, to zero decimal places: 260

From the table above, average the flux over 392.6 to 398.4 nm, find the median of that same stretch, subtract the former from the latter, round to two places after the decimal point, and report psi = 0.66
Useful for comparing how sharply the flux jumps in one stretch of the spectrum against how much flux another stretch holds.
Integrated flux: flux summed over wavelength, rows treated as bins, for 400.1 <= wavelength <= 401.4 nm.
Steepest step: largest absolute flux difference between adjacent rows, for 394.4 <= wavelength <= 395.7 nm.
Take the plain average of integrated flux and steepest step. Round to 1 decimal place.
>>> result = 9.4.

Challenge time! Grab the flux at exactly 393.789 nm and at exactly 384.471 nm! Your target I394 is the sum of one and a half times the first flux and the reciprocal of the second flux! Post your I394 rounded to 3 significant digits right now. 16.3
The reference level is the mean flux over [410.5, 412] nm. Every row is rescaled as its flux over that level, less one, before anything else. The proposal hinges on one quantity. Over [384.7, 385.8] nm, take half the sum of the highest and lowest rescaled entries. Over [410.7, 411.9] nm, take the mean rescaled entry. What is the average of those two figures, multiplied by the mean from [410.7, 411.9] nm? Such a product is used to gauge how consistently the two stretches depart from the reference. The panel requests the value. 0.000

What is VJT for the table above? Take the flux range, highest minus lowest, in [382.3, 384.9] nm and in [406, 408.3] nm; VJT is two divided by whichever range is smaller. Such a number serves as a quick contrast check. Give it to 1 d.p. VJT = 1.4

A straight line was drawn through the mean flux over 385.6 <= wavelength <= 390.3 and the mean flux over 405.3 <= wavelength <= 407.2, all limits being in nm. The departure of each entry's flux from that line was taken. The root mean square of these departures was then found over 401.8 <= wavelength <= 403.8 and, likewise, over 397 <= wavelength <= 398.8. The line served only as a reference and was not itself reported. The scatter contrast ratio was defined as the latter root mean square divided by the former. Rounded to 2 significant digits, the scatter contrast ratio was 3.6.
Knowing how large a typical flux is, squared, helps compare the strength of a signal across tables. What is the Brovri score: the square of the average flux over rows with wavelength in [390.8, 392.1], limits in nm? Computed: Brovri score 176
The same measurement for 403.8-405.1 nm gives 212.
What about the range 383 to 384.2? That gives 60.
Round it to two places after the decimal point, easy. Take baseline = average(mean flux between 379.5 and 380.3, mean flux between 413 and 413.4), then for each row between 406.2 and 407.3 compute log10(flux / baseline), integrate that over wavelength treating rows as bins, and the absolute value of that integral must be 0.19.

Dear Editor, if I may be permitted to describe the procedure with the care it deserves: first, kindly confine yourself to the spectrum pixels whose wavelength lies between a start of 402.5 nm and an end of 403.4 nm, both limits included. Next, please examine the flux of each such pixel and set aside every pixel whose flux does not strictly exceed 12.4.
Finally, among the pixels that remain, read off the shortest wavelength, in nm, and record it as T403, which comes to 402.591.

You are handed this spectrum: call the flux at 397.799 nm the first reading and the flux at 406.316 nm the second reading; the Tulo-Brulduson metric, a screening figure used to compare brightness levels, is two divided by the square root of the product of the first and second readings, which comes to 0.164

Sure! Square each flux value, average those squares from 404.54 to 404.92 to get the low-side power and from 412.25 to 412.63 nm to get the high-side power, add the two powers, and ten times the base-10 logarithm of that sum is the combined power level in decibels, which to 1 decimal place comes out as 26.0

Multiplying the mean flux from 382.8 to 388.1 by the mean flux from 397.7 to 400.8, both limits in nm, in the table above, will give 137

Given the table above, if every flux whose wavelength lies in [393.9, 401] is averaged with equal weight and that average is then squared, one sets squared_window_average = 133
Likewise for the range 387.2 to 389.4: 85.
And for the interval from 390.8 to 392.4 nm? 174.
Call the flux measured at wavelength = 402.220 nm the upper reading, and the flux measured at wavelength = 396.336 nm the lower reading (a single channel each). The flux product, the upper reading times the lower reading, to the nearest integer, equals 136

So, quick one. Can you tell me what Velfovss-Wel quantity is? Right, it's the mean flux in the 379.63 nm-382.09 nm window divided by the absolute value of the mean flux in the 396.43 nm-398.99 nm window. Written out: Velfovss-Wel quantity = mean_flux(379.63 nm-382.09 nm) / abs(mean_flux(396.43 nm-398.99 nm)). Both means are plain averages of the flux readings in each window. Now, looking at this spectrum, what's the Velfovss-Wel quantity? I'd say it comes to 1.0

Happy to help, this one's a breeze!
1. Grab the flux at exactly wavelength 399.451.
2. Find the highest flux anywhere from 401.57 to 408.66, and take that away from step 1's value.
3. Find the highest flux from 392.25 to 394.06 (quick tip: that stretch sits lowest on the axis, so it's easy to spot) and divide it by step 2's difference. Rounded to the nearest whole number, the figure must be -4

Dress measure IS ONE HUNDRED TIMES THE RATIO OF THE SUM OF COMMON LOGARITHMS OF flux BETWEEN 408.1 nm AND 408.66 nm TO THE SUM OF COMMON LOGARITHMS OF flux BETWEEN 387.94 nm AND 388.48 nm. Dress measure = 119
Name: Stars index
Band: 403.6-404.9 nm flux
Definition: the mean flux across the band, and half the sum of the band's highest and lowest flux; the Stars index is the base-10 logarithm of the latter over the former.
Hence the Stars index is 0.002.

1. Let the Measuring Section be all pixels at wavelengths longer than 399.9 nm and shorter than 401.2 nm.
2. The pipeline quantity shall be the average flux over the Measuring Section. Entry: 13.6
